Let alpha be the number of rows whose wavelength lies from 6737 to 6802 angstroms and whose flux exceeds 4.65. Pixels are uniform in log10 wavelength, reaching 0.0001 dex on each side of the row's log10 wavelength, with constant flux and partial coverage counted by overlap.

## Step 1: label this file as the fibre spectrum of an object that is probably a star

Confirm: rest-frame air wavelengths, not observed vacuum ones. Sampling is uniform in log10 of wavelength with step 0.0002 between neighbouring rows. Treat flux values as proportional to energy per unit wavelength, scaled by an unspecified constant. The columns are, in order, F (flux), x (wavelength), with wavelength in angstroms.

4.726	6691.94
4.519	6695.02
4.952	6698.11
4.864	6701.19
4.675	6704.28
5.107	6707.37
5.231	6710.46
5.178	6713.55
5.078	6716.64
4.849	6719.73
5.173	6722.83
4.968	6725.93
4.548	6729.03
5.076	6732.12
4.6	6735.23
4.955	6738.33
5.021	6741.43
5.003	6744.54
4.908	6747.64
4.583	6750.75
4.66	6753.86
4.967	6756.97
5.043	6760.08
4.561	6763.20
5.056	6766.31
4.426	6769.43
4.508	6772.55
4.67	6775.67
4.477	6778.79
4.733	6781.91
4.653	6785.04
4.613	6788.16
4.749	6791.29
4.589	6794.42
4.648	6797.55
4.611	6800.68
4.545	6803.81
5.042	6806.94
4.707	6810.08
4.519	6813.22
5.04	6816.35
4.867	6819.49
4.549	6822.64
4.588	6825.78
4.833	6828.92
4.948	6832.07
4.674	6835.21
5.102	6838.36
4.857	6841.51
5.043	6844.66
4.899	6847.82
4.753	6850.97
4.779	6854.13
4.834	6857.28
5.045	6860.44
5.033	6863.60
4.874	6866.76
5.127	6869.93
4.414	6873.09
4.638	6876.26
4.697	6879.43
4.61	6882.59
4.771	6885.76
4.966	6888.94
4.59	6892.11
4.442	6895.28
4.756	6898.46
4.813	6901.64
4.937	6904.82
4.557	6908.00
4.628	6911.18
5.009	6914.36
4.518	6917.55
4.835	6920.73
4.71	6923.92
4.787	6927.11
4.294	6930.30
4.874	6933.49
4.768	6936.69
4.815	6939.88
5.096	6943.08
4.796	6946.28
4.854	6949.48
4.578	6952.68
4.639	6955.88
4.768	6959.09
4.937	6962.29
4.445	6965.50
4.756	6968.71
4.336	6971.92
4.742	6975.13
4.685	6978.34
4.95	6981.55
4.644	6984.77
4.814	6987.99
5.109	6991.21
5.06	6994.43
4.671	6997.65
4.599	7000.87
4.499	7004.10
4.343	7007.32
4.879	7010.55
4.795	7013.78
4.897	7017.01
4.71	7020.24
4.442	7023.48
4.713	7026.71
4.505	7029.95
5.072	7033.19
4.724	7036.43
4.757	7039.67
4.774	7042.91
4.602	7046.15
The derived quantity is 12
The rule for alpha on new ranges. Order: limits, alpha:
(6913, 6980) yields 15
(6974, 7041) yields 15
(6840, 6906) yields 16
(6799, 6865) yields 16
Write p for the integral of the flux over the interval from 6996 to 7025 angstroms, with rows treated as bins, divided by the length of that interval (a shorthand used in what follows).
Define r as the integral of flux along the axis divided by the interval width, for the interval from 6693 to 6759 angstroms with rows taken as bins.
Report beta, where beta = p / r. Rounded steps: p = 4.65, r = 4.90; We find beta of 0.95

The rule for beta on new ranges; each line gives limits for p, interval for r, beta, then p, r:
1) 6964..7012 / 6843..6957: 0.99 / 4.70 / 4.77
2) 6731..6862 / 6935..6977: 1.01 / 4.78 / 4.73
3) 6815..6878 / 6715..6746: 0.98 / 4.84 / 4.93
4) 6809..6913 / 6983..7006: 1.00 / 4.79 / 4.77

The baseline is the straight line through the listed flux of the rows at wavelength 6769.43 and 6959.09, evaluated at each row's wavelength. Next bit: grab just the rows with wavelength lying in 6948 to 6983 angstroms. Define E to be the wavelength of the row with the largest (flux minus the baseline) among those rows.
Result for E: 6962.29 angstroms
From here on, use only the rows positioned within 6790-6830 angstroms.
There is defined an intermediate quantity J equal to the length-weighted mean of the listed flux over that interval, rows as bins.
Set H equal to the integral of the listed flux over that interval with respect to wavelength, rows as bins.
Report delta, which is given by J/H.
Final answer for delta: 0.025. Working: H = 189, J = 4.71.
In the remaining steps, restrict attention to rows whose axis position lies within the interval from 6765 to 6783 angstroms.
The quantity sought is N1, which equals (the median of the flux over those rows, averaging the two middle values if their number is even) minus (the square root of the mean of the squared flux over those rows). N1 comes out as -0.06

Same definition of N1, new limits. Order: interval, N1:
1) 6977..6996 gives 0.00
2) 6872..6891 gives -0.02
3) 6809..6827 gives -0.07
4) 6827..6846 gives -0.01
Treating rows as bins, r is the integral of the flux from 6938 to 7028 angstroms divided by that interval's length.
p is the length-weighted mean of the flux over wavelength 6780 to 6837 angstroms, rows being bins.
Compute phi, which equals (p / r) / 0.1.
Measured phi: 10.0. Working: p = 4.72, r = 4.73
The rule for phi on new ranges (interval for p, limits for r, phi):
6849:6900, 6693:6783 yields 9.9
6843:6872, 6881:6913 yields 10.5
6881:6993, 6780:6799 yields 10.2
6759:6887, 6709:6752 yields 9.6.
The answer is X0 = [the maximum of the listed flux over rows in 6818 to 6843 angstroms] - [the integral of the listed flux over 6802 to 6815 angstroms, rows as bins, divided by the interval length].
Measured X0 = 0.39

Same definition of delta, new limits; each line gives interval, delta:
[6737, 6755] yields 0.056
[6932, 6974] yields 0.024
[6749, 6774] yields 0.040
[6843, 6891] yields 0.021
